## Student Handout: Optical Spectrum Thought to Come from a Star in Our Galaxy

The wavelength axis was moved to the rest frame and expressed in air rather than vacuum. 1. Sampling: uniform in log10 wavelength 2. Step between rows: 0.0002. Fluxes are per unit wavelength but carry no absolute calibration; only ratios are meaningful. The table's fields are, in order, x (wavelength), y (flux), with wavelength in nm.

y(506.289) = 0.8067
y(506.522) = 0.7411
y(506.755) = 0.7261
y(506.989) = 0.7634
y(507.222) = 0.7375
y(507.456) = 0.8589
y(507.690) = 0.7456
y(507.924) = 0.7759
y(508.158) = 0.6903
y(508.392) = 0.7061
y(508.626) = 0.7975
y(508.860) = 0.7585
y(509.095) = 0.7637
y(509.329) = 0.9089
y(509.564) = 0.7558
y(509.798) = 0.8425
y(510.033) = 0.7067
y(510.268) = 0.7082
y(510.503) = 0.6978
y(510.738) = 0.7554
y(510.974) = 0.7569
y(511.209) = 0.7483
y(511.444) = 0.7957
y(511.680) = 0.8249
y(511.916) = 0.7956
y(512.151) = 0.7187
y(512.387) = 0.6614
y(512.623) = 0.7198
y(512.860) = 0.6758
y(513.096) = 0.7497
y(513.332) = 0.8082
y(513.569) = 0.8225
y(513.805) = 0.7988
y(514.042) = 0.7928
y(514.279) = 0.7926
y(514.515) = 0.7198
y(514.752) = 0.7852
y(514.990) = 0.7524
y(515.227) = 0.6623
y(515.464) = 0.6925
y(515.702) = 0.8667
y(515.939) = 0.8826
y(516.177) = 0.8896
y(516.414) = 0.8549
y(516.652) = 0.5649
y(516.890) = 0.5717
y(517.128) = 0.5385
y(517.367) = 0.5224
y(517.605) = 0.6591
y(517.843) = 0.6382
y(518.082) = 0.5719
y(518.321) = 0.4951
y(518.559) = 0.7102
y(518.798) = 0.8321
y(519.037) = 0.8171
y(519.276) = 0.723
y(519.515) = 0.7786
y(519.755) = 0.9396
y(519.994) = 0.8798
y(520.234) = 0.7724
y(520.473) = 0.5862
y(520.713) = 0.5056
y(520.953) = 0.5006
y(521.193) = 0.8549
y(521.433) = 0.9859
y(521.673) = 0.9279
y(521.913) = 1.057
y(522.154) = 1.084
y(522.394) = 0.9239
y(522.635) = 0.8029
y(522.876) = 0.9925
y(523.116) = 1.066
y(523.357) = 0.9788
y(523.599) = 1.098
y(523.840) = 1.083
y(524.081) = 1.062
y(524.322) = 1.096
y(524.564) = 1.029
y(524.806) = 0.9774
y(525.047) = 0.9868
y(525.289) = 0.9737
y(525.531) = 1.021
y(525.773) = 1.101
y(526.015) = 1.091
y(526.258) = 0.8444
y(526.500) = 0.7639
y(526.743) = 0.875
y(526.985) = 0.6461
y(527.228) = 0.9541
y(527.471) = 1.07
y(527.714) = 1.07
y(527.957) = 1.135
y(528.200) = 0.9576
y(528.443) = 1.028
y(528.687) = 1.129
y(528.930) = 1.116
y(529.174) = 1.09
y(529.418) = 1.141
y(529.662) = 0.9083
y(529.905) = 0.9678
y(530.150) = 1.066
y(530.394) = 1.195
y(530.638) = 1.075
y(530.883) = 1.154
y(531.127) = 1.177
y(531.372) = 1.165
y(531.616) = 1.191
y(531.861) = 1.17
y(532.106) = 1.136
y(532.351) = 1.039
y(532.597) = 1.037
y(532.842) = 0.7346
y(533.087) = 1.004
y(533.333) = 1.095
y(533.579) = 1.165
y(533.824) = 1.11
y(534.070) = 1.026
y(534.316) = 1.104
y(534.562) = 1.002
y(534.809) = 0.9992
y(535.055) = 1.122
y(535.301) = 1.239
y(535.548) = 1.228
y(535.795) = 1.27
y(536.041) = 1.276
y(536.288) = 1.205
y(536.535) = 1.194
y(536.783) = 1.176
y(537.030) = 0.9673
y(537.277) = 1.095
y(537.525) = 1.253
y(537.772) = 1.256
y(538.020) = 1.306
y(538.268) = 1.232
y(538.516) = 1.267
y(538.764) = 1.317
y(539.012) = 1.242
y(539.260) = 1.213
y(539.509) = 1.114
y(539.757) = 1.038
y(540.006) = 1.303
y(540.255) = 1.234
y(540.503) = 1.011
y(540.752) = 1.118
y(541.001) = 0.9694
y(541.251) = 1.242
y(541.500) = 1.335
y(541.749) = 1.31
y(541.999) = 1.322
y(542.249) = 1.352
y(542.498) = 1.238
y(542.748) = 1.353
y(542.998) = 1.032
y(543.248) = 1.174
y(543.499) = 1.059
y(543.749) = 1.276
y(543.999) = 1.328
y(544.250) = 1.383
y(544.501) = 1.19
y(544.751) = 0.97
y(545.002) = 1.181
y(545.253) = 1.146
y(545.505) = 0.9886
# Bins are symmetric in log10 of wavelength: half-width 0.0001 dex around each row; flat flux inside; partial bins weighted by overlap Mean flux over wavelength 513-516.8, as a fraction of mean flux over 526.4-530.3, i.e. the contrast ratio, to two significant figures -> 0.78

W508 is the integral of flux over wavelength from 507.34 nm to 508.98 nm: 1.25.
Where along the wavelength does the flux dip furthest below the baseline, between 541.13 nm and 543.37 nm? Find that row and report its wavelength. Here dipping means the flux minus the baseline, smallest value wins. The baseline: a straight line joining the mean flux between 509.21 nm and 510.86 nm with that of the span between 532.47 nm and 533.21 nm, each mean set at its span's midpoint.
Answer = 542.998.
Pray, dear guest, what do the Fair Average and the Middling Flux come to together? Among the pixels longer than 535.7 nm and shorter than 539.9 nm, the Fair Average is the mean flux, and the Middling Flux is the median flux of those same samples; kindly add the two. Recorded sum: 2.43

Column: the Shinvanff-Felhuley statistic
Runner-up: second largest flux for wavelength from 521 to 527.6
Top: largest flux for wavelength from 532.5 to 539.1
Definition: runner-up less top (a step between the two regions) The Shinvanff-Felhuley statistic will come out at -0.22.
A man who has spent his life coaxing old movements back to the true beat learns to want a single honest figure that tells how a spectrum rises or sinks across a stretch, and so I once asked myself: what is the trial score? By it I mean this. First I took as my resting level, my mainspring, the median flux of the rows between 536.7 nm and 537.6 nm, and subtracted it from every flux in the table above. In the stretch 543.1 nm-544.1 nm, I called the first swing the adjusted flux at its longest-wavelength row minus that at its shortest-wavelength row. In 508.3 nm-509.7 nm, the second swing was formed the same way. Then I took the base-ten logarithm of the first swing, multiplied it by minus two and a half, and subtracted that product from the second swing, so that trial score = -1.98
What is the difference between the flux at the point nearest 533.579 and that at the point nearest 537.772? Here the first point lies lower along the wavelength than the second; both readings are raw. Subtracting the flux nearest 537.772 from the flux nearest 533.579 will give -0.09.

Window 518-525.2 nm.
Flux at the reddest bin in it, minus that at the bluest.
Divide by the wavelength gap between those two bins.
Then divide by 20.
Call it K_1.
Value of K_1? 0.0030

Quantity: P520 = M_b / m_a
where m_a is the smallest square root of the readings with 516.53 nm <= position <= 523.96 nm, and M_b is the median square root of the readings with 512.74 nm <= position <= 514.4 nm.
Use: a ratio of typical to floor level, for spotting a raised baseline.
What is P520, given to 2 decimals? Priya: 1.27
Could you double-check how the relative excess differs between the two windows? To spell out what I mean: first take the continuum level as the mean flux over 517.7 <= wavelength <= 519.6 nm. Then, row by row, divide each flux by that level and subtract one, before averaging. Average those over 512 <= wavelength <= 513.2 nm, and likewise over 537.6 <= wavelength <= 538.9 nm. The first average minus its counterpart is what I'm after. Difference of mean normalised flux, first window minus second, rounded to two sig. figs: -0.82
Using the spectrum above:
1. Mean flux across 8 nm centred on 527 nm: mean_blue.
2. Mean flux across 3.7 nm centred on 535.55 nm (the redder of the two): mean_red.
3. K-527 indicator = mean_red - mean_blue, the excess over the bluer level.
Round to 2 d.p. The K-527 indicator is 0.11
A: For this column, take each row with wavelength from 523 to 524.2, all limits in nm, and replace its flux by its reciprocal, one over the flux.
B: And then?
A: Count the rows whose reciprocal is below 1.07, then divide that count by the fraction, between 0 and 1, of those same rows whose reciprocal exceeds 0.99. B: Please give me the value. 25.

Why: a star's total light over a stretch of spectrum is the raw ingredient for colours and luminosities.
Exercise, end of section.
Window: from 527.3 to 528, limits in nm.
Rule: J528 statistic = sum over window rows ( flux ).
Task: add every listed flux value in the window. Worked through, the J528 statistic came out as 3.3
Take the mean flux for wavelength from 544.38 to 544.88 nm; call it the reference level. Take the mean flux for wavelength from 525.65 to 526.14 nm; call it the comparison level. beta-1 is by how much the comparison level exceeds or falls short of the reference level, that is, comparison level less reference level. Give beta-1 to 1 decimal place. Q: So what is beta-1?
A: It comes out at 0.0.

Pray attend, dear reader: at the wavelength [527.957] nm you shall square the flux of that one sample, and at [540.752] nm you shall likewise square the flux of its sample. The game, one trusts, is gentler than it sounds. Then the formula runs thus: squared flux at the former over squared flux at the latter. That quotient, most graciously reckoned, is 1.03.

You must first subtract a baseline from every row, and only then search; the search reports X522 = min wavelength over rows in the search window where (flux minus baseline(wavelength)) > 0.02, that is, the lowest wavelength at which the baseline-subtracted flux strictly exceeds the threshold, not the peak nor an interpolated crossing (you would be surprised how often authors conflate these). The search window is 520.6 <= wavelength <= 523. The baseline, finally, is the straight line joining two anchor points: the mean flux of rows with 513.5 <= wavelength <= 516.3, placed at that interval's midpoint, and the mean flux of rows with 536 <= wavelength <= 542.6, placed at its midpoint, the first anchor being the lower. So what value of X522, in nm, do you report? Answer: 521.433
